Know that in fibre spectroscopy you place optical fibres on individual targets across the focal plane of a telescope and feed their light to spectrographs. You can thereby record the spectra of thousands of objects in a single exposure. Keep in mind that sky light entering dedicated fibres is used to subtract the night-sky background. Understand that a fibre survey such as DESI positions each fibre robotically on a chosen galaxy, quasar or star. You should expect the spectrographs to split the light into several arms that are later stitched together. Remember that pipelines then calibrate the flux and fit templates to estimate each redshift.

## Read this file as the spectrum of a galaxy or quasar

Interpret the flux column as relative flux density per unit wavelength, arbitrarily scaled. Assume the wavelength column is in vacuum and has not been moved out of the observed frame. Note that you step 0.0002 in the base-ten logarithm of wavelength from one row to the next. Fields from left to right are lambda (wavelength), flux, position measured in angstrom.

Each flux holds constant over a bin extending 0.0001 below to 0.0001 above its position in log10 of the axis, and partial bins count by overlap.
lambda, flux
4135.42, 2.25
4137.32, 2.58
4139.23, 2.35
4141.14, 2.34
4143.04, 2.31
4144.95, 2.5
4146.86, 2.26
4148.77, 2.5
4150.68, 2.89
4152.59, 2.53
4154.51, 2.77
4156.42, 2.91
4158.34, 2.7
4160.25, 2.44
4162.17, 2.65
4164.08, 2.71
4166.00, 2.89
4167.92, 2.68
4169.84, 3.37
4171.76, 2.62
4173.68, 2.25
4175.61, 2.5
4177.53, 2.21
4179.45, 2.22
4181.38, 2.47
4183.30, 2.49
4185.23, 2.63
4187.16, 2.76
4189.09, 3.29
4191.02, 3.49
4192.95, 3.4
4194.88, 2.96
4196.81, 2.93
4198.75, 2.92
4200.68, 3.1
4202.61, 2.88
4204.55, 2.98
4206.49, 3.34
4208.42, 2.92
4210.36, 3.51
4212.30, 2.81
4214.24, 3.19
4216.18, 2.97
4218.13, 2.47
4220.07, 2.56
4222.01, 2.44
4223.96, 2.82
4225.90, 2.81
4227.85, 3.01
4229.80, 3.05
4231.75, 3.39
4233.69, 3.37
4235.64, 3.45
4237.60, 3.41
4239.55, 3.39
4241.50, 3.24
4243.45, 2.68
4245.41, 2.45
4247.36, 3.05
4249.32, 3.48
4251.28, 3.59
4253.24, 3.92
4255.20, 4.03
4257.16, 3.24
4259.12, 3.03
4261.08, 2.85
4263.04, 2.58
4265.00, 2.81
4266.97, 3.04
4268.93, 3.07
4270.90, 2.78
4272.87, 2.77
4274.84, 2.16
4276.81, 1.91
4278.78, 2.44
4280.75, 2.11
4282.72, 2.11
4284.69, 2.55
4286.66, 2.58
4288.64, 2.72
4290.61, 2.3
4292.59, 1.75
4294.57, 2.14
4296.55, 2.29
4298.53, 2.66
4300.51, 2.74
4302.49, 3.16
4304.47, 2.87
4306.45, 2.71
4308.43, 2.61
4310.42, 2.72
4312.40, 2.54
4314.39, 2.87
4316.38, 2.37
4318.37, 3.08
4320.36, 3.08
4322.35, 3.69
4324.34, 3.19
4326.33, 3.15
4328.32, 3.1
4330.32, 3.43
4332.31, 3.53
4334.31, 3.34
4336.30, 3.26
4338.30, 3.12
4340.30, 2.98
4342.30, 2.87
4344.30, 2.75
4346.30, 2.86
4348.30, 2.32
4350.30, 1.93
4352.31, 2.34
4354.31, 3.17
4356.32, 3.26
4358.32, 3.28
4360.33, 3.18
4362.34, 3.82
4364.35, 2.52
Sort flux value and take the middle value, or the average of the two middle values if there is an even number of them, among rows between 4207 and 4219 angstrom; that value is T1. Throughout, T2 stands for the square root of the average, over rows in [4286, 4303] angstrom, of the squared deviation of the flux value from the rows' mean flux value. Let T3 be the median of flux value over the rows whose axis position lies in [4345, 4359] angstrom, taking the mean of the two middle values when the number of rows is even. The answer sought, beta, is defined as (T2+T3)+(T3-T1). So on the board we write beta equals 3.2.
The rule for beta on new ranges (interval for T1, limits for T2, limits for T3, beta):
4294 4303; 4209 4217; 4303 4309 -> 3.0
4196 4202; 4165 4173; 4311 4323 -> 3.3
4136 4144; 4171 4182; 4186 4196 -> 4.4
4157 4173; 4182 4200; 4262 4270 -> 3.5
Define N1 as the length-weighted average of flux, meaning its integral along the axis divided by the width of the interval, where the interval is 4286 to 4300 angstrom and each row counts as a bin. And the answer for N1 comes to 2.4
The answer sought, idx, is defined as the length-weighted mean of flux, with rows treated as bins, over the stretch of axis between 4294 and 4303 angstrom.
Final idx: 2.59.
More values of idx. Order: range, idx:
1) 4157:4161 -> 2.61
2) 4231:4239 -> 3.41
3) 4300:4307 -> 2.89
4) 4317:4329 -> 3.19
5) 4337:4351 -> 2.72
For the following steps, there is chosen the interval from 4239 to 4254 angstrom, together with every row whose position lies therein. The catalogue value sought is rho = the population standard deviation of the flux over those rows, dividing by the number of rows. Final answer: 0.45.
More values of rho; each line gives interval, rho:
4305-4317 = 0.16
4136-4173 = 0.26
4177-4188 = 0.20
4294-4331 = 0.38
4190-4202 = 0.23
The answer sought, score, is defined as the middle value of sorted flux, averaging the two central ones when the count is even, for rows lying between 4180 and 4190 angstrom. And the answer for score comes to 2.6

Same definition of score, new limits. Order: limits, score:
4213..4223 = 2.6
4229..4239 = 3.4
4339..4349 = 2.9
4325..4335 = 3.3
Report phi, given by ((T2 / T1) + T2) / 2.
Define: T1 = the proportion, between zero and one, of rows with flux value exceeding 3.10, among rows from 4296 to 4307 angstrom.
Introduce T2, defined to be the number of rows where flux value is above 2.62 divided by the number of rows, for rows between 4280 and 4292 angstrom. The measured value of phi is 0.6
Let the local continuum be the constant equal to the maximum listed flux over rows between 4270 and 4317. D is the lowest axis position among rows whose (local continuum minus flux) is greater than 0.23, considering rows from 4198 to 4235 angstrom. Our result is 4198.75 angstrom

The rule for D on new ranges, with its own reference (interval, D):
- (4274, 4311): 4274.84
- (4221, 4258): 4222.01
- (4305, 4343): 4306.45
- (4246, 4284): 4261.08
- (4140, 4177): 4141.14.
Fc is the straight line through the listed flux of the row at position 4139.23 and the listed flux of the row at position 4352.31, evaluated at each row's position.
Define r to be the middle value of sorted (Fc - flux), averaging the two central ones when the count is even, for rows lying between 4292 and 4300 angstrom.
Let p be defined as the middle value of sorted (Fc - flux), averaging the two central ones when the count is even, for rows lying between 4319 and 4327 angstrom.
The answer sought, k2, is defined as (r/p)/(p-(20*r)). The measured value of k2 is 0.05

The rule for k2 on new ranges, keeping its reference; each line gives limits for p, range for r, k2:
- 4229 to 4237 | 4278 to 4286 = 0.03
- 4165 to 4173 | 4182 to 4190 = 0.12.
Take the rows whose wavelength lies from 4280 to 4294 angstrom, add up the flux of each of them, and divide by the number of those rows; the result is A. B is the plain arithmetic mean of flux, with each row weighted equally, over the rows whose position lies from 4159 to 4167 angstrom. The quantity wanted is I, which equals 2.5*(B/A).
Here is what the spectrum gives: 2.90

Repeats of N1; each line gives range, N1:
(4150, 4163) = 2.7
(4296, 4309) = 2.7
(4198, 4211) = 3.1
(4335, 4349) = 2.9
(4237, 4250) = 3.1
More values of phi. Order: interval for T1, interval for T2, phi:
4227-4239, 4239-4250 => 1.0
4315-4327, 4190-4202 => 1.5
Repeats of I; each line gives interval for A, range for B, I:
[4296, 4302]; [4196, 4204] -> 2.88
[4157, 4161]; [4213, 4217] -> 3.00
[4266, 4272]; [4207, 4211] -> 2.71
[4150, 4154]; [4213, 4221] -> 2.58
